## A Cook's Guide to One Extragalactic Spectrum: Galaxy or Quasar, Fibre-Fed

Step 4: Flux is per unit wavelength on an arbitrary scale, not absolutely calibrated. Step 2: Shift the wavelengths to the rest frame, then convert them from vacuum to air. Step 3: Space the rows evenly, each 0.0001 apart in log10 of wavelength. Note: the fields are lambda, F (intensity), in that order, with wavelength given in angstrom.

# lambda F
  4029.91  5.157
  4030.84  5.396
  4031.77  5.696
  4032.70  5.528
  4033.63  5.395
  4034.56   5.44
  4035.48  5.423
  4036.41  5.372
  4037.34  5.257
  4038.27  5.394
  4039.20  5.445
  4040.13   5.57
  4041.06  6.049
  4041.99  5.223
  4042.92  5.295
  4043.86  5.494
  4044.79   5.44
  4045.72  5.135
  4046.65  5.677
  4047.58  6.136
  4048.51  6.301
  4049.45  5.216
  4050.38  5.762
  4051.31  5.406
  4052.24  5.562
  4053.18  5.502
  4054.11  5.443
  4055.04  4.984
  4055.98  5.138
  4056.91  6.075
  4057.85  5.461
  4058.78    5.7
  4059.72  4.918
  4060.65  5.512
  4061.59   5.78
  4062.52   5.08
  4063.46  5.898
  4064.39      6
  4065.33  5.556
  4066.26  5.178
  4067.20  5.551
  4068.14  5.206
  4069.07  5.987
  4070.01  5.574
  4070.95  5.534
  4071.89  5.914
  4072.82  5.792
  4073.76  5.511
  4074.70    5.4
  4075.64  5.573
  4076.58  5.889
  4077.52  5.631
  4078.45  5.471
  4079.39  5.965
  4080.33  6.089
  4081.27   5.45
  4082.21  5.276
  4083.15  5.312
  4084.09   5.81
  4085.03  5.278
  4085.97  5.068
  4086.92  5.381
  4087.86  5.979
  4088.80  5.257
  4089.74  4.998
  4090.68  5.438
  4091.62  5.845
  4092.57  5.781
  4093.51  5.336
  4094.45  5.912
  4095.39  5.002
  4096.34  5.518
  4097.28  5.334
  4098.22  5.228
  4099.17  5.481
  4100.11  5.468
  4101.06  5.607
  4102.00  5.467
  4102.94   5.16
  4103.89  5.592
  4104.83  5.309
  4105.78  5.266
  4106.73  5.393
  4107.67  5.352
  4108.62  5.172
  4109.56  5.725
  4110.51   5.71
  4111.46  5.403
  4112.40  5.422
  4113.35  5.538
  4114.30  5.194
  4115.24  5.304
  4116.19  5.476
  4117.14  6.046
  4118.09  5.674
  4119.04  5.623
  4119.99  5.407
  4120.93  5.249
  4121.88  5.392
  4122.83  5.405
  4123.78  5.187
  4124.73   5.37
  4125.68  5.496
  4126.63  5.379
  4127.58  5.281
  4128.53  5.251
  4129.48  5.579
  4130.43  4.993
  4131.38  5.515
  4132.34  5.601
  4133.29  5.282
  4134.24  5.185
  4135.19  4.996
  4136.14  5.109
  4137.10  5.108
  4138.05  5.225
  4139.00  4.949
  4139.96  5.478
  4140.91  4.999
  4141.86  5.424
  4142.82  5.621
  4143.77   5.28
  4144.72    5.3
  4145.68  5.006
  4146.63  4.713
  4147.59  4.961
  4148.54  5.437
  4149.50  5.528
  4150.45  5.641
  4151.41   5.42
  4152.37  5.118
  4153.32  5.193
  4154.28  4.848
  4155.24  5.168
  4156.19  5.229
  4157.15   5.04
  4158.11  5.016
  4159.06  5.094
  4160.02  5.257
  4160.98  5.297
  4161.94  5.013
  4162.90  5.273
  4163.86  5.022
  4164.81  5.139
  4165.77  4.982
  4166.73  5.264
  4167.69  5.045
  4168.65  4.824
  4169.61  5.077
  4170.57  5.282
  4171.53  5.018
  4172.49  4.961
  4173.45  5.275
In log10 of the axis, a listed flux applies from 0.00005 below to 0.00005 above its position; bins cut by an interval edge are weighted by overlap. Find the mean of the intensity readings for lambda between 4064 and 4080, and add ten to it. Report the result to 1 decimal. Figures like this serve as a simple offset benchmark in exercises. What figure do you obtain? 15.6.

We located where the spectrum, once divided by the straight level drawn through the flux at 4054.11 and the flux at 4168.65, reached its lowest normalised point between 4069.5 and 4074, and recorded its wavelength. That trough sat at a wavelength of 4073.76 angstrom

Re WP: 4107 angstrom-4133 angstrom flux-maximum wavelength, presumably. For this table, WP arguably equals 4117.14 angstrom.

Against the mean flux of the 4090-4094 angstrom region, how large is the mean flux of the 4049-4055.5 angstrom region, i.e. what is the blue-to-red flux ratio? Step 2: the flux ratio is 0.97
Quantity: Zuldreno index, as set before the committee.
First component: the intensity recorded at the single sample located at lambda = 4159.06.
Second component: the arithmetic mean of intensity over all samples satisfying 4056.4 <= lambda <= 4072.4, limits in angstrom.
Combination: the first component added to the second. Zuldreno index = 10.7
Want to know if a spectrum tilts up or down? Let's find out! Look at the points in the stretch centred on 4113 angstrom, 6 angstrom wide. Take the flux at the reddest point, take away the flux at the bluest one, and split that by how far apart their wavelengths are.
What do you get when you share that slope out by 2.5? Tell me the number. -0.03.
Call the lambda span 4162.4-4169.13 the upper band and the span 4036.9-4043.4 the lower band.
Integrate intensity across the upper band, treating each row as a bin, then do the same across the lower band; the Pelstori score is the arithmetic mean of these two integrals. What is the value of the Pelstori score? 34.8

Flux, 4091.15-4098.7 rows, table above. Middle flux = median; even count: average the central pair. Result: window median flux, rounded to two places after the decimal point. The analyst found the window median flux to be 5.43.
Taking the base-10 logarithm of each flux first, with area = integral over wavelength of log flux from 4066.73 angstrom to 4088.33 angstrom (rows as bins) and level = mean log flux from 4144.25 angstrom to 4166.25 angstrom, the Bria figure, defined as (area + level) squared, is 284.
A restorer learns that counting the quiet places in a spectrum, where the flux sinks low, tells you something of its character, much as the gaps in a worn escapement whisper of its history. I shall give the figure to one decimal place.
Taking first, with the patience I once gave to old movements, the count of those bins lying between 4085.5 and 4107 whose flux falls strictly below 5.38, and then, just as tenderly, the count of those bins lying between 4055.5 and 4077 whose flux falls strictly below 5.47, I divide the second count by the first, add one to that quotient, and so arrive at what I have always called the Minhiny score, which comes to 1.7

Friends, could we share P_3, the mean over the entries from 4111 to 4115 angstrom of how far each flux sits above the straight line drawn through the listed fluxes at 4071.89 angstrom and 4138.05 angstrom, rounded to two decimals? -0.10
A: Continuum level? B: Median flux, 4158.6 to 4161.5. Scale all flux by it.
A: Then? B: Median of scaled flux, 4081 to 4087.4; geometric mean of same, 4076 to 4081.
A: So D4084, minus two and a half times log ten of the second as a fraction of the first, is -0.10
